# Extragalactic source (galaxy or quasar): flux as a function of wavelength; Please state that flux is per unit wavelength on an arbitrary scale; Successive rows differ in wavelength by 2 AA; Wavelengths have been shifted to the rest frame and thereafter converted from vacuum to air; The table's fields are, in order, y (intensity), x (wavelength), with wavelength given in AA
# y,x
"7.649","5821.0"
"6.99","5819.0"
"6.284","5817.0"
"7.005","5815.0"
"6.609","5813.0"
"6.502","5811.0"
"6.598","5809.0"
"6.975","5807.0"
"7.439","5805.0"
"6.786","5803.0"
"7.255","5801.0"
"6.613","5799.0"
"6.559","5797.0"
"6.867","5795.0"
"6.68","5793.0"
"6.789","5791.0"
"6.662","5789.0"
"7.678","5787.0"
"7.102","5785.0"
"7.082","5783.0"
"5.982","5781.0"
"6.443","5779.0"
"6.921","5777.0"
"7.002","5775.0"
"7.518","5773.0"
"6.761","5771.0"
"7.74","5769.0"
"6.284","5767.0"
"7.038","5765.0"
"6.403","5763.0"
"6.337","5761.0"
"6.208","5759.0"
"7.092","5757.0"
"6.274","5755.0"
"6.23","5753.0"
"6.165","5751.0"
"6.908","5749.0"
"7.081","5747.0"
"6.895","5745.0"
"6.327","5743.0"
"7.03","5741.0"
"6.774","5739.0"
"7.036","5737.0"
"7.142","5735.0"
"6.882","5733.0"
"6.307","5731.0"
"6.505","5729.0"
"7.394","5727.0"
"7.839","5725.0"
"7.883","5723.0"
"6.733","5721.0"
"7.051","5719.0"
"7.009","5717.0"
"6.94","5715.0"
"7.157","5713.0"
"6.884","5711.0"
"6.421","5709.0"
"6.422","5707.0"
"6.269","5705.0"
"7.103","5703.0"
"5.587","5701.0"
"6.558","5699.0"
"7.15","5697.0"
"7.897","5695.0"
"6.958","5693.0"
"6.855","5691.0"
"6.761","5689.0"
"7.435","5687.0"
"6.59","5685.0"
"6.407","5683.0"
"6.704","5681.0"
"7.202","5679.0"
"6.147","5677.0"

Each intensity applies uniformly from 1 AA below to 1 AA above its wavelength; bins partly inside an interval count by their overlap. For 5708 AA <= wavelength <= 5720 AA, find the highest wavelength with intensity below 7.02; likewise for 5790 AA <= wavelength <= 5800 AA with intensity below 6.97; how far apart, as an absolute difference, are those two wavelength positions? 82 AA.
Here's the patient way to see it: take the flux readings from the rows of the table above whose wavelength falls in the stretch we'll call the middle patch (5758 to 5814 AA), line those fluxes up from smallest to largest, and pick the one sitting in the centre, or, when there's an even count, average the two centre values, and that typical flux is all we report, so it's 6.77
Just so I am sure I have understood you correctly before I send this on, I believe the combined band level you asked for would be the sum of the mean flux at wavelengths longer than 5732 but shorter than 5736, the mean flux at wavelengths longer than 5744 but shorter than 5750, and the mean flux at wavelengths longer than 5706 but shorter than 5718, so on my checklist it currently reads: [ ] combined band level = 20.8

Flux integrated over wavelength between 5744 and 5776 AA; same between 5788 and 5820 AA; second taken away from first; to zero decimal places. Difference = -1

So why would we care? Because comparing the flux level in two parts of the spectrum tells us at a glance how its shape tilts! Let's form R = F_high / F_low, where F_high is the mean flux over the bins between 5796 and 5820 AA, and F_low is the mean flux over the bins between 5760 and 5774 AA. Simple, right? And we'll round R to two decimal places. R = 0.99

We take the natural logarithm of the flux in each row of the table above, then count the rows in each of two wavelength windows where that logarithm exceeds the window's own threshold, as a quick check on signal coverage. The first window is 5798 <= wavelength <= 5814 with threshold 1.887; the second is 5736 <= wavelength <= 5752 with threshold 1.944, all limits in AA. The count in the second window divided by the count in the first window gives 0.50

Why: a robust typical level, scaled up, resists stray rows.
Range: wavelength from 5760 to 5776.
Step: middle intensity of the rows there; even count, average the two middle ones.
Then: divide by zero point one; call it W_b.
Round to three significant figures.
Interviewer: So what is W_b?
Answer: 68.8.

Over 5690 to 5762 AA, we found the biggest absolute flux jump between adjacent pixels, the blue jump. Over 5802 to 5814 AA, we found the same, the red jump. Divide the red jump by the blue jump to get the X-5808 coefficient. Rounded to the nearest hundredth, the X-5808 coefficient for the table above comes 0.43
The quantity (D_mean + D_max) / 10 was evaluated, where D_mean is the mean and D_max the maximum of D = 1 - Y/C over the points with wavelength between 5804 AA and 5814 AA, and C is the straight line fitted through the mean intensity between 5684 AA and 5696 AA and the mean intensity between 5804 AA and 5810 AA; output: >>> 0.0097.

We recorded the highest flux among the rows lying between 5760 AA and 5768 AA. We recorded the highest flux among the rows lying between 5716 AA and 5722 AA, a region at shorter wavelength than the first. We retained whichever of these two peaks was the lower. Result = 7.04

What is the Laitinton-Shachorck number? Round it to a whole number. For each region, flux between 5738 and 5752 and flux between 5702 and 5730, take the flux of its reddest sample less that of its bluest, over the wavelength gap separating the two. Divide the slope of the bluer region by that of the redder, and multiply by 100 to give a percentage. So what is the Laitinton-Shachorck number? 45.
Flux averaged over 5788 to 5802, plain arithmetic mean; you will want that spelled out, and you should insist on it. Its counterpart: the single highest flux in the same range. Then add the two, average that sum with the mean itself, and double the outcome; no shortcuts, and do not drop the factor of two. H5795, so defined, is 20.8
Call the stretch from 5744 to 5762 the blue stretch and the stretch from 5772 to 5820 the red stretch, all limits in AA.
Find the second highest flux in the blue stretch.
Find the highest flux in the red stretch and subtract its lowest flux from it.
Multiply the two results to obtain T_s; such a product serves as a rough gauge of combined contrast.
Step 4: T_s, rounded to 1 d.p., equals 12.0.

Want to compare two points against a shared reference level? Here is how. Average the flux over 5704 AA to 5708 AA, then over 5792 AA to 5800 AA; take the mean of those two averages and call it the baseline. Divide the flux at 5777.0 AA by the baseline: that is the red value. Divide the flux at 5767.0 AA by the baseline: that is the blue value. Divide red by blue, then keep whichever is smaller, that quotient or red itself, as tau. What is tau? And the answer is 1.06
